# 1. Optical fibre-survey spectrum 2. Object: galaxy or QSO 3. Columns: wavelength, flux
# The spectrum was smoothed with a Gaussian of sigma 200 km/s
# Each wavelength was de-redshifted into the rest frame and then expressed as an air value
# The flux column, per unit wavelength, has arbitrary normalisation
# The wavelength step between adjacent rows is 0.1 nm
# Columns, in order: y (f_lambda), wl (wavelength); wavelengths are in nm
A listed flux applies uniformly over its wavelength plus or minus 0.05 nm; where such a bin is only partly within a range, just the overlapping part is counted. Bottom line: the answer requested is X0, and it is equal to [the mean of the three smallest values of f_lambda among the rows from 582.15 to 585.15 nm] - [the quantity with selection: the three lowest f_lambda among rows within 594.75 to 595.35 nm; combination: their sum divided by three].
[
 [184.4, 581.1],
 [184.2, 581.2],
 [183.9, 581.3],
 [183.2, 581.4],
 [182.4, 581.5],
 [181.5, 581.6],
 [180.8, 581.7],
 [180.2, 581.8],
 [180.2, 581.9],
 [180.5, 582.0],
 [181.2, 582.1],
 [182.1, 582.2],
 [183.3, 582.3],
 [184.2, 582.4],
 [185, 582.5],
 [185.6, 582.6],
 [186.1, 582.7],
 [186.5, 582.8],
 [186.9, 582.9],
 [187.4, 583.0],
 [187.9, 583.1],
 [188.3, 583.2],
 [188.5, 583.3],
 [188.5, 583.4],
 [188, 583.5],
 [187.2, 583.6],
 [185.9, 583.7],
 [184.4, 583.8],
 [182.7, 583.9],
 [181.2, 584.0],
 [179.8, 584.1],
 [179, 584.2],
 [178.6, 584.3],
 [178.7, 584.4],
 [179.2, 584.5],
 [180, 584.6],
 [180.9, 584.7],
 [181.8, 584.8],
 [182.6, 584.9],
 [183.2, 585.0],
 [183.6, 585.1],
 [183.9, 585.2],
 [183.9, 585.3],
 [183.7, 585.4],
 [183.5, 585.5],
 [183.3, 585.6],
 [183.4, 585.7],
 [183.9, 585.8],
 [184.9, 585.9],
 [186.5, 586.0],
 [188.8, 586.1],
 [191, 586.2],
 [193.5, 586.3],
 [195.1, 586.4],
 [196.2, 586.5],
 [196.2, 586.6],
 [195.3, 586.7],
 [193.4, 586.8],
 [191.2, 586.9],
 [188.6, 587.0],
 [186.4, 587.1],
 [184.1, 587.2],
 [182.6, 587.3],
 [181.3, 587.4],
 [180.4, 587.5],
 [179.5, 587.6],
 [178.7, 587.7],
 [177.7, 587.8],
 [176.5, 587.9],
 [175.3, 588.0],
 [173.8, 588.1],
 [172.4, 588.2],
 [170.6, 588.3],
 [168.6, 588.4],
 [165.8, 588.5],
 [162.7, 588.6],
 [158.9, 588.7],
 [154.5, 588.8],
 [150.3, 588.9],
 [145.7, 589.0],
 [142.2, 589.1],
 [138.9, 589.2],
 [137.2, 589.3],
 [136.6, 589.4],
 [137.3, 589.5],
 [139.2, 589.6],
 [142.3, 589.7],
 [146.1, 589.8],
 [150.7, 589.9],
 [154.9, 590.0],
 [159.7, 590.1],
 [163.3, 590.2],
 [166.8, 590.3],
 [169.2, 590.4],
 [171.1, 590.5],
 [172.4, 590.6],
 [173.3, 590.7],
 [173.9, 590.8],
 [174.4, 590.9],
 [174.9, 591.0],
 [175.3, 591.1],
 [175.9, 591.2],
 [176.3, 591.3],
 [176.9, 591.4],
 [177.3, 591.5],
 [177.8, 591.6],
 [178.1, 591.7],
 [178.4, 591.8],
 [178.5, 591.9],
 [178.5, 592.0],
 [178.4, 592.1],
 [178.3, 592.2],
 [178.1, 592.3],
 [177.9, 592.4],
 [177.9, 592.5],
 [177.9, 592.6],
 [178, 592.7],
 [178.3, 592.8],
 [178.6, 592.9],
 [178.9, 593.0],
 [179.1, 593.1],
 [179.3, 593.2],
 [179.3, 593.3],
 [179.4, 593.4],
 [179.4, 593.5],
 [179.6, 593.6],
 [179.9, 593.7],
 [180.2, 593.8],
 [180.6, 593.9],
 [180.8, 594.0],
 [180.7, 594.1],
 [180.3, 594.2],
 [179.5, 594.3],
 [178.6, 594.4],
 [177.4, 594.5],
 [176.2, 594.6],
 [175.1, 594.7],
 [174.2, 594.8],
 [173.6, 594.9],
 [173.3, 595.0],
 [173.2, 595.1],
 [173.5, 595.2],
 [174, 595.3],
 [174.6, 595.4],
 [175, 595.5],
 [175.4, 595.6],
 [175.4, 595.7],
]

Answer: 5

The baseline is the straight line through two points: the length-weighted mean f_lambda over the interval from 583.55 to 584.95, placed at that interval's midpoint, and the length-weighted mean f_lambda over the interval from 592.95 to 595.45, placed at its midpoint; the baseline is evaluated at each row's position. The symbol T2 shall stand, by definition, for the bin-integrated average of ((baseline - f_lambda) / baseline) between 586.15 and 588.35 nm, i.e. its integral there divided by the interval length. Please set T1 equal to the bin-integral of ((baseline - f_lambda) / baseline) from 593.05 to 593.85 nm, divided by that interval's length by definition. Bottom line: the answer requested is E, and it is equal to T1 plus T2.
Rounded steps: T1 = -0.01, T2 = -0.023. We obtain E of -0.03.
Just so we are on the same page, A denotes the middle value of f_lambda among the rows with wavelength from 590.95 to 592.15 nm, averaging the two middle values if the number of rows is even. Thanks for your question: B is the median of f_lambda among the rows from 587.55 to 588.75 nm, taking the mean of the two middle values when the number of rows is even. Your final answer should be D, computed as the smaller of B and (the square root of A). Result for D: 13.3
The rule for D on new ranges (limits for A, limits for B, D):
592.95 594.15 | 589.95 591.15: 13.4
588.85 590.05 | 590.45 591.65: 11.9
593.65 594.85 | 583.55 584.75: 13.4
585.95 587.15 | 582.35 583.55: 13.9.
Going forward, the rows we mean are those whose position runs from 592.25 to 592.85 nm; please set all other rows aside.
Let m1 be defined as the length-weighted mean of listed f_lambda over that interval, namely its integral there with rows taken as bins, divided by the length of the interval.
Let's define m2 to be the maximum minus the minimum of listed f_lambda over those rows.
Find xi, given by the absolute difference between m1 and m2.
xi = 178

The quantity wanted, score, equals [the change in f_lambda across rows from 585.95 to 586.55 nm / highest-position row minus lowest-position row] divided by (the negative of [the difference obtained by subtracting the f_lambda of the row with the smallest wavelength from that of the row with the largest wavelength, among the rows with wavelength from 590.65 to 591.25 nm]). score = -3.7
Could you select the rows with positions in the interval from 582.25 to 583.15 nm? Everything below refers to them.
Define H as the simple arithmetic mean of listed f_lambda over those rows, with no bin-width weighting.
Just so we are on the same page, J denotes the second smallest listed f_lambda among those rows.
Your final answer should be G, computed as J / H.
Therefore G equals 0.991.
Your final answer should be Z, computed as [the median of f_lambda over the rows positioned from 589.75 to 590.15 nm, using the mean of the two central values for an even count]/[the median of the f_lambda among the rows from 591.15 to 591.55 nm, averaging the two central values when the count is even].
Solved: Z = 0.87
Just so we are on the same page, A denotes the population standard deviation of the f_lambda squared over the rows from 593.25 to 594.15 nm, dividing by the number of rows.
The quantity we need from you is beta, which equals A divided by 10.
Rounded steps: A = 205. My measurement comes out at 20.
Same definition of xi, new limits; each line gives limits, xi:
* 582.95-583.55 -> 187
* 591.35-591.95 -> 176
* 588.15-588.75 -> 153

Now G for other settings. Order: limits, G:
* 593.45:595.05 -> 0.975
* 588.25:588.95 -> 0.956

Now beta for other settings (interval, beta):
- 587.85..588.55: 120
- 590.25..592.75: 108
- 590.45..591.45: 60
